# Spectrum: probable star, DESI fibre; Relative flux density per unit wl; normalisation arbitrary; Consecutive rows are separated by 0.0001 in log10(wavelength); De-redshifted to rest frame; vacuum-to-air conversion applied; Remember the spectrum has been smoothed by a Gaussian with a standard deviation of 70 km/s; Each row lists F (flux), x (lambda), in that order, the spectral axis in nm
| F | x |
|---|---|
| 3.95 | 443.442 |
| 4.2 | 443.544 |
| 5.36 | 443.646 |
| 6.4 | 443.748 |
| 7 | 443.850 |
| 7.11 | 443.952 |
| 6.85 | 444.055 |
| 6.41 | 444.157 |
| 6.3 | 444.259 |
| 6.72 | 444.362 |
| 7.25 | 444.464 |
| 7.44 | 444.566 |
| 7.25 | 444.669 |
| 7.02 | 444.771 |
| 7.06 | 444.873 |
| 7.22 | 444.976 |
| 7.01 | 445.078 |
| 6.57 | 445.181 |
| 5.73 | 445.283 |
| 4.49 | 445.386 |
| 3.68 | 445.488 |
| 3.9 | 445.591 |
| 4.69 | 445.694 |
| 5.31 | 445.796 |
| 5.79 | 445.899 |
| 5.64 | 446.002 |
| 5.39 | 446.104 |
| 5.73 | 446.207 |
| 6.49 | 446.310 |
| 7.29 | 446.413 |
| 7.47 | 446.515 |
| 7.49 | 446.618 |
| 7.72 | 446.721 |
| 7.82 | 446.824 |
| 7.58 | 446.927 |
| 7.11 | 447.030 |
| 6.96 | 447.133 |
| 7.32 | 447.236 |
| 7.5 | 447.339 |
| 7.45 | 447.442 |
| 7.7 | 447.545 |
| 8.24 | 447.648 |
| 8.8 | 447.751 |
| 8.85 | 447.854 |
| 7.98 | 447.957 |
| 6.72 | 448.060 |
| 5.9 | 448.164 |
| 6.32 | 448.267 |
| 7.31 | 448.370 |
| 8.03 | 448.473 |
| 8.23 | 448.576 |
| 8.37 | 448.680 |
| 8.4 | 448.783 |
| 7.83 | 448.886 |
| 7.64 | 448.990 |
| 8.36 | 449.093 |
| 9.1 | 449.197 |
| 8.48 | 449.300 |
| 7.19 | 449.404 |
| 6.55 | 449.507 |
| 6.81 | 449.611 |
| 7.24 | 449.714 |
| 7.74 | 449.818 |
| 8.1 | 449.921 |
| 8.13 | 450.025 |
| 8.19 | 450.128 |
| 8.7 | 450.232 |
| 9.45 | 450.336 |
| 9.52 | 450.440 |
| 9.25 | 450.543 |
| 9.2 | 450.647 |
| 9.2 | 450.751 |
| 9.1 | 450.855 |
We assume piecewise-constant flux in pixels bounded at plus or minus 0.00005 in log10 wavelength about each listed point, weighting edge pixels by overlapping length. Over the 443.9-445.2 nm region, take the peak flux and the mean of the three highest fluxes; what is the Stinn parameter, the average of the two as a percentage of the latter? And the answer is 101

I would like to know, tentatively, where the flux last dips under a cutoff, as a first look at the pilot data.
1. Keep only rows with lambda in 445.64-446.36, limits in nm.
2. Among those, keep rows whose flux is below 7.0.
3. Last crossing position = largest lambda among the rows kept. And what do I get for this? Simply 446.310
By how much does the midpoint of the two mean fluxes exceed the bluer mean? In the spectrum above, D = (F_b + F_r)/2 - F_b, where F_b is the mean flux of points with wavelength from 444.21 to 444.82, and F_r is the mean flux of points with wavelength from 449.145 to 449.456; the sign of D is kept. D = 0.63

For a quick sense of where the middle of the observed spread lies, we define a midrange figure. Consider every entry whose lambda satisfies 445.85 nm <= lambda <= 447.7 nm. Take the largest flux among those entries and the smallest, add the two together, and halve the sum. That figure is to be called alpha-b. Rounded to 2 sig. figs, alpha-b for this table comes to 6.8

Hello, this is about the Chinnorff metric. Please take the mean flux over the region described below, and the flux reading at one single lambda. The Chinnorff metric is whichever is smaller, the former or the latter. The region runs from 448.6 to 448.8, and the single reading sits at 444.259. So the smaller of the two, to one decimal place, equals 6.3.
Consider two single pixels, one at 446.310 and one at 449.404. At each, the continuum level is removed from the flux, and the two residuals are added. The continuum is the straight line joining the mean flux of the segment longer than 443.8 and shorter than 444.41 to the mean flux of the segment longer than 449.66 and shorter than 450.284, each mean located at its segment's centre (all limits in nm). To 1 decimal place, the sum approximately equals -1.4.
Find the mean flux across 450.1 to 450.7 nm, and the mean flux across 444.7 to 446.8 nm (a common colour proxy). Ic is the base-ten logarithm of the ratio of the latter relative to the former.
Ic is -0.17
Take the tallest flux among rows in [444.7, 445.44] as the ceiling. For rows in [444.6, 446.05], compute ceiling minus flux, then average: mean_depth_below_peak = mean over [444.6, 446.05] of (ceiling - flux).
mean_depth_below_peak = 1.4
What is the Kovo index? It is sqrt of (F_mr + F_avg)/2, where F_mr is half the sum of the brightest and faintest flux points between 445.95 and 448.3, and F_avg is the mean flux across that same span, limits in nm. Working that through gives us 2.68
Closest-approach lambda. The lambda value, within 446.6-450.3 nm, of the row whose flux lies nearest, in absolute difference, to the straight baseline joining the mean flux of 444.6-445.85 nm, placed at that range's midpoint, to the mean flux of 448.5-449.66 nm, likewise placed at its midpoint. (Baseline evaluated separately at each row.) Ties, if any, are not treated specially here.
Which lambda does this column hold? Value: 448.886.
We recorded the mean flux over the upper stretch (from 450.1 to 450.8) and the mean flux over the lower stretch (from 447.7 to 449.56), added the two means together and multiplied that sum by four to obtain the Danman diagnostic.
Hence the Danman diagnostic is 67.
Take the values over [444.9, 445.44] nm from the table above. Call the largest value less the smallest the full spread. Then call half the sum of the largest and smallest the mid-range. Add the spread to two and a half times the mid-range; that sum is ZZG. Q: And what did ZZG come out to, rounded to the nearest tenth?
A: 17.4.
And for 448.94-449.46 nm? 22.3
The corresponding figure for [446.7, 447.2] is 19.3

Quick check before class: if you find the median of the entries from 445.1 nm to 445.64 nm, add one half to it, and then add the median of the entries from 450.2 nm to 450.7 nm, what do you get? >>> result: 14.2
